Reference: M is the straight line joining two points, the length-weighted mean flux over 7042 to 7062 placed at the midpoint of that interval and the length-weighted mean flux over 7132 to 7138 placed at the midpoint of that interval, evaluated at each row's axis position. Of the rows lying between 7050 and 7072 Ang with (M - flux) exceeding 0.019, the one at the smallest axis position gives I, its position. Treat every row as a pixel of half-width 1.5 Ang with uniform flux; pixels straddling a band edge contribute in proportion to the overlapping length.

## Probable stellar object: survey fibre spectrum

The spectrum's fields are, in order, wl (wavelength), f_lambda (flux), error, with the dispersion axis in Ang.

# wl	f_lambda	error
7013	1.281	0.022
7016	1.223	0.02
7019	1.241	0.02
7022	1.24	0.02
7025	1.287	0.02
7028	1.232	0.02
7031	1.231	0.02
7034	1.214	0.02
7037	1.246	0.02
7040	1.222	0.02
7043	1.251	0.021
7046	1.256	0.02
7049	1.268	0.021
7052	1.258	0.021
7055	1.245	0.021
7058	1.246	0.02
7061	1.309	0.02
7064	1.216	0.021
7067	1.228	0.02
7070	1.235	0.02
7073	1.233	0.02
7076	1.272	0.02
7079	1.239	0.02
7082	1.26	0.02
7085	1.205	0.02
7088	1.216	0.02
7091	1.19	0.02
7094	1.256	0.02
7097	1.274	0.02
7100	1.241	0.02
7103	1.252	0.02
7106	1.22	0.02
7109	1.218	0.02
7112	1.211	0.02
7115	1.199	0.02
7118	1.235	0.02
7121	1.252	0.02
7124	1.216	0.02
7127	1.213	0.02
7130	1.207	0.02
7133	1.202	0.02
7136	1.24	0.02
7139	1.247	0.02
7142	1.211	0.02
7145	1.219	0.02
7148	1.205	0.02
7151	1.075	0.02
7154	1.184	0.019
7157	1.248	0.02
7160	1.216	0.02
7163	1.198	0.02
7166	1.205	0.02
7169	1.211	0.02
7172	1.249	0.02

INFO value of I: 7064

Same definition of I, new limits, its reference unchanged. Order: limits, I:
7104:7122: 7112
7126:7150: 7130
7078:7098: 7085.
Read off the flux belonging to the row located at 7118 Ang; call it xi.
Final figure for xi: 1.235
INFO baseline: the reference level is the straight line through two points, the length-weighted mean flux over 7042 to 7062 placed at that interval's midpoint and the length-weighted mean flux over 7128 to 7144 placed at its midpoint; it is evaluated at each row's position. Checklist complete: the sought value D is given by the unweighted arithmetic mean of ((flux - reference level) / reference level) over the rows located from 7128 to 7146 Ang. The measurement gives 0.001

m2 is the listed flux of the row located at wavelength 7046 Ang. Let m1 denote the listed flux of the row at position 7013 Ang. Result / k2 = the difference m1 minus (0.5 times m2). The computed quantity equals 0.653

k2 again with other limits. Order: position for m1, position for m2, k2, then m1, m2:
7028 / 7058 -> 0.609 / 1.232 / 1.246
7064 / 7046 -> 0.588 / 1.216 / 1.256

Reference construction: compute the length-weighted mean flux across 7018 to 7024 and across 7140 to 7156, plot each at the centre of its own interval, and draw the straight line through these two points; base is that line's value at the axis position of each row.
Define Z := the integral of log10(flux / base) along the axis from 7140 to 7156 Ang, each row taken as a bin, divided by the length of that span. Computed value 0.000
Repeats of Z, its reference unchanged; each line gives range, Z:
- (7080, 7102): 0.009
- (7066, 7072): 0.004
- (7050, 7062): 0.012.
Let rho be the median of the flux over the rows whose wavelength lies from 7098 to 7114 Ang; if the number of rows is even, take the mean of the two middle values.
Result 1.22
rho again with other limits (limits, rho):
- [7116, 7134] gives 1.21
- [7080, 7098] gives 1.24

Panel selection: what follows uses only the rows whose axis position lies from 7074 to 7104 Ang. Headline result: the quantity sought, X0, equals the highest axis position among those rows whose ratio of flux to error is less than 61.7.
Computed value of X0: 7091 Ang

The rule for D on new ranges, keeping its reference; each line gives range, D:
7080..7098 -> -0.008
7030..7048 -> -0.024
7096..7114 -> 0.000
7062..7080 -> -0.012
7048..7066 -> -0.001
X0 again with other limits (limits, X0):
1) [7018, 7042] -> 7040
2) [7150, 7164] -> 7163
